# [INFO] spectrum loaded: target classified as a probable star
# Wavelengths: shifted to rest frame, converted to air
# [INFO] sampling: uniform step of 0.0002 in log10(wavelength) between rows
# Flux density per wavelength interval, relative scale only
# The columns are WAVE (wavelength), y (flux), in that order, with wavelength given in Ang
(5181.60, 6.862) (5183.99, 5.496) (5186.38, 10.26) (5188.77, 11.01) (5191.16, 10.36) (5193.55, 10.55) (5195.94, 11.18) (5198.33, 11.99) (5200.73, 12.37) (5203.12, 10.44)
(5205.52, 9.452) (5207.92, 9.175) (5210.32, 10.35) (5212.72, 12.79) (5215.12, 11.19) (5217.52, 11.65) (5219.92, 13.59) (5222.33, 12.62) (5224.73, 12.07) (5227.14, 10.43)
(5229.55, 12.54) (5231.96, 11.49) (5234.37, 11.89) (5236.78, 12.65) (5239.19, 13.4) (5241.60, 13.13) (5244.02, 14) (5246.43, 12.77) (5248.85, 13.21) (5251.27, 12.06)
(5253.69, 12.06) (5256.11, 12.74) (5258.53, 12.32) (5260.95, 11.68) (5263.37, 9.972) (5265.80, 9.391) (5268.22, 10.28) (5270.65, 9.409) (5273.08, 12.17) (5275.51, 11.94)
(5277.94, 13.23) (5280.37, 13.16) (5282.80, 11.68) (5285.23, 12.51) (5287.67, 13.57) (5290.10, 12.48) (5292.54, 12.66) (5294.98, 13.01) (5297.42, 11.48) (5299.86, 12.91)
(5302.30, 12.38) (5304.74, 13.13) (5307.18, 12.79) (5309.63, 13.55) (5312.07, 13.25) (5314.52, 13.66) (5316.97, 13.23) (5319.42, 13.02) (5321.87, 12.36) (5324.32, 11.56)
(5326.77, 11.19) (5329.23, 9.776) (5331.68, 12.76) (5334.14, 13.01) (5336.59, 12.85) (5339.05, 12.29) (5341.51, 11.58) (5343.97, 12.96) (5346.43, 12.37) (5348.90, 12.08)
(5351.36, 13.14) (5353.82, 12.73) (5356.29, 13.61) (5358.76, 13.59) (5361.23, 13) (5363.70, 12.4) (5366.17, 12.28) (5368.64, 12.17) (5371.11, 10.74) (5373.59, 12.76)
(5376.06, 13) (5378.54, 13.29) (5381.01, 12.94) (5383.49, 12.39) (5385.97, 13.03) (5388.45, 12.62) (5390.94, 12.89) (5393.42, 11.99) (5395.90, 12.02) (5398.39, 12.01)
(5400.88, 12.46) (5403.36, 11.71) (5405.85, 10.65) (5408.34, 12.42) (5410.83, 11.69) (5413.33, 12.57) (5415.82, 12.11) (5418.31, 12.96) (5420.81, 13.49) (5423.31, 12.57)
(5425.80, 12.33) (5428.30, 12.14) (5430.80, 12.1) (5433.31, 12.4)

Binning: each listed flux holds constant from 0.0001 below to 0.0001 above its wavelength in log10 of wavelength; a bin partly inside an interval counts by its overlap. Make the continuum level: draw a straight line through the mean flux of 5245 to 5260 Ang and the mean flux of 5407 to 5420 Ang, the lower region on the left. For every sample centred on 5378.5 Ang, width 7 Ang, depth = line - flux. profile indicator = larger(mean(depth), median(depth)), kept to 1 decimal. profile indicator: -0.6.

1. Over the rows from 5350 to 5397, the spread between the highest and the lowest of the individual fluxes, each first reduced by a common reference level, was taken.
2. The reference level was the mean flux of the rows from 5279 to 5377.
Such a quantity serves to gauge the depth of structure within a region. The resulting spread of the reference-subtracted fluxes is 2.9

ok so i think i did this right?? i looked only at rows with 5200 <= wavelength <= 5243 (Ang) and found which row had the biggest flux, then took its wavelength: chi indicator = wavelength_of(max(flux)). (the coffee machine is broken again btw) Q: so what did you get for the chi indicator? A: 5219.92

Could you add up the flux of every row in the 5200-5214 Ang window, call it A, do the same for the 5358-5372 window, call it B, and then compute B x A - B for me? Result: 4716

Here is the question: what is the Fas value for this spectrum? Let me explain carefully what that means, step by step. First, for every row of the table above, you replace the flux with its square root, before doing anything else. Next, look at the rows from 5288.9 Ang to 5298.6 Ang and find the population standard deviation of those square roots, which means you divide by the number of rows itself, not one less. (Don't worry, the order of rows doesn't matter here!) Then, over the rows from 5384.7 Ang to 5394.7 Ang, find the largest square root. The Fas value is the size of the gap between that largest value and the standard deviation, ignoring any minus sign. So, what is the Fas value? 3.53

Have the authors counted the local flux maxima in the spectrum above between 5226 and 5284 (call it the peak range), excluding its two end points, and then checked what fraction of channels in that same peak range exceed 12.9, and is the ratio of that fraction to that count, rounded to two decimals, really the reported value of 0.03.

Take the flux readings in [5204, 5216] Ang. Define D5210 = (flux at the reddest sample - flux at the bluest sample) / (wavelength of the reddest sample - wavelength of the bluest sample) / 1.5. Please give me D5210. 0.12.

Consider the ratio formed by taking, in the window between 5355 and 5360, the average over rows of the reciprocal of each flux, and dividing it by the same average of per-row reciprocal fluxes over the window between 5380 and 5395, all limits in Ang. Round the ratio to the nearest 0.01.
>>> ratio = 0.93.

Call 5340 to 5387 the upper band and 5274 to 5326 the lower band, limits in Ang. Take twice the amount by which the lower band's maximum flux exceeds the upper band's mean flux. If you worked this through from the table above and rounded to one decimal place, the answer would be 2.1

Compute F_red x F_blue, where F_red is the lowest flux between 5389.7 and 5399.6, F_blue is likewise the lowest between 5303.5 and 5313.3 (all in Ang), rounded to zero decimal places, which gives 153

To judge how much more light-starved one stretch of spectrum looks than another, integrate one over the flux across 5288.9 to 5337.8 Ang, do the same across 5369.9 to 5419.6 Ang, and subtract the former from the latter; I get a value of 0.13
